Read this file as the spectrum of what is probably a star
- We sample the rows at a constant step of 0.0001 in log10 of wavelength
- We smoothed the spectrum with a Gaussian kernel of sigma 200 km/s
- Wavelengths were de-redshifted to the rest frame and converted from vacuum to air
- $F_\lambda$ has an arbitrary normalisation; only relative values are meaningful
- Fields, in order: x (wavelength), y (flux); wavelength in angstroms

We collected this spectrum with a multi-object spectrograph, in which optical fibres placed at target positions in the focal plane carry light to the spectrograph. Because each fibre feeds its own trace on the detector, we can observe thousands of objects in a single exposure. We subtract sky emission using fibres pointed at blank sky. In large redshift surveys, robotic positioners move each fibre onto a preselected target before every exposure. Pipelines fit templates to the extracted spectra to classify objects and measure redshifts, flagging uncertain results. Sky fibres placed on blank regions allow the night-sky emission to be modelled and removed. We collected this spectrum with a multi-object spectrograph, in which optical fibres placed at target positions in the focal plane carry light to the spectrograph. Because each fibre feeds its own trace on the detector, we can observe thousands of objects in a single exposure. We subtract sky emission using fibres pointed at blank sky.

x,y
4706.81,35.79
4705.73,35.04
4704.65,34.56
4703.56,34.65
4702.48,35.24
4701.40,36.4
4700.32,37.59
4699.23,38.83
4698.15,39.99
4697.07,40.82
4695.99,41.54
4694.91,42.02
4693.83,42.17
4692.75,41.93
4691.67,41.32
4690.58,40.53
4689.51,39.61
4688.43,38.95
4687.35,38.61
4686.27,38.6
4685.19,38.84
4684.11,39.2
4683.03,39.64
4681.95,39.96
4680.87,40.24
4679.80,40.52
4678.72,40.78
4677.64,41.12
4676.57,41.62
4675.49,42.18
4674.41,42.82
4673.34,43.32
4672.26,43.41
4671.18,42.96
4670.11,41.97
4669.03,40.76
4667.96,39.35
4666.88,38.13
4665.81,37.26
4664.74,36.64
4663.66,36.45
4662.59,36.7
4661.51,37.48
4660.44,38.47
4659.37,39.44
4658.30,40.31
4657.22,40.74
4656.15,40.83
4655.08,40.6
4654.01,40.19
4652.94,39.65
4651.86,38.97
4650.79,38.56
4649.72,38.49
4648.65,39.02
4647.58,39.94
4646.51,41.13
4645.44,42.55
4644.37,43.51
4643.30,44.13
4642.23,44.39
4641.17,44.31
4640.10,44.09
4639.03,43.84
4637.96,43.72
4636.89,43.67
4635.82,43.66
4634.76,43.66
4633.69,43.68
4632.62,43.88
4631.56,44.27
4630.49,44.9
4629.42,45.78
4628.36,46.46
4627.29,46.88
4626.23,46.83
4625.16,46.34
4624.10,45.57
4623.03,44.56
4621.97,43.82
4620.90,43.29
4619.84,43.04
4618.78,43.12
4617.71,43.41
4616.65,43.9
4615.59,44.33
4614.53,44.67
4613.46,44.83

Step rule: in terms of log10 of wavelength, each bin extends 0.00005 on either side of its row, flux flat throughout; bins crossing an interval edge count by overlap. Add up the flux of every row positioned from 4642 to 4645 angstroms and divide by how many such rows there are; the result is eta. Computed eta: 44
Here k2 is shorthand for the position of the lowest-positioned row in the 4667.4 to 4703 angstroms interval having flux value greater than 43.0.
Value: 4672.26 angstroms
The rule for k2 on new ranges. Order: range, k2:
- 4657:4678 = 4672.26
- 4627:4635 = 4627.29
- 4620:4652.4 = 4620.90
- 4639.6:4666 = 4640.10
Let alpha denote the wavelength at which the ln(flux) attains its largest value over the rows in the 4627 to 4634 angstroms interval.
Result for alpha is 4627.29 angstroms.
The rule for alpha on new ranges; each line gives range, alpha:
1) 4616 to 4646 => 4627.29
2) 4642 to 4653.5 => 4642.23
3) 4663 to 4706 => 4672.26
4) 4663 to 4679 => 4672.26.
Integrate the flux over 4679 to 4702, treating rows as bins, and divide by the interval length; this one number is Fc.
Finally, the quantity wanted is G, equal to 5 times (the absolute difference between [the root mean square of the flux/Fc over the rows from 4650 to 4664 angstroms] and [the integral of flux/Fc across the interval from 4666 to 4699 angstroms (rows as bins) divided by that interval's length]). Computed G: 0.20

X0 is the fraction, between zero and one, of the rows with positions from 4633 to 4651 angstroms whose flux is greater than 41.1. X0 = 0.8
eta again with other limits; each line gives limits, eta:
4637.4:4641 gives 44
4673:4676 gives 43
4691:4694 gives 42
